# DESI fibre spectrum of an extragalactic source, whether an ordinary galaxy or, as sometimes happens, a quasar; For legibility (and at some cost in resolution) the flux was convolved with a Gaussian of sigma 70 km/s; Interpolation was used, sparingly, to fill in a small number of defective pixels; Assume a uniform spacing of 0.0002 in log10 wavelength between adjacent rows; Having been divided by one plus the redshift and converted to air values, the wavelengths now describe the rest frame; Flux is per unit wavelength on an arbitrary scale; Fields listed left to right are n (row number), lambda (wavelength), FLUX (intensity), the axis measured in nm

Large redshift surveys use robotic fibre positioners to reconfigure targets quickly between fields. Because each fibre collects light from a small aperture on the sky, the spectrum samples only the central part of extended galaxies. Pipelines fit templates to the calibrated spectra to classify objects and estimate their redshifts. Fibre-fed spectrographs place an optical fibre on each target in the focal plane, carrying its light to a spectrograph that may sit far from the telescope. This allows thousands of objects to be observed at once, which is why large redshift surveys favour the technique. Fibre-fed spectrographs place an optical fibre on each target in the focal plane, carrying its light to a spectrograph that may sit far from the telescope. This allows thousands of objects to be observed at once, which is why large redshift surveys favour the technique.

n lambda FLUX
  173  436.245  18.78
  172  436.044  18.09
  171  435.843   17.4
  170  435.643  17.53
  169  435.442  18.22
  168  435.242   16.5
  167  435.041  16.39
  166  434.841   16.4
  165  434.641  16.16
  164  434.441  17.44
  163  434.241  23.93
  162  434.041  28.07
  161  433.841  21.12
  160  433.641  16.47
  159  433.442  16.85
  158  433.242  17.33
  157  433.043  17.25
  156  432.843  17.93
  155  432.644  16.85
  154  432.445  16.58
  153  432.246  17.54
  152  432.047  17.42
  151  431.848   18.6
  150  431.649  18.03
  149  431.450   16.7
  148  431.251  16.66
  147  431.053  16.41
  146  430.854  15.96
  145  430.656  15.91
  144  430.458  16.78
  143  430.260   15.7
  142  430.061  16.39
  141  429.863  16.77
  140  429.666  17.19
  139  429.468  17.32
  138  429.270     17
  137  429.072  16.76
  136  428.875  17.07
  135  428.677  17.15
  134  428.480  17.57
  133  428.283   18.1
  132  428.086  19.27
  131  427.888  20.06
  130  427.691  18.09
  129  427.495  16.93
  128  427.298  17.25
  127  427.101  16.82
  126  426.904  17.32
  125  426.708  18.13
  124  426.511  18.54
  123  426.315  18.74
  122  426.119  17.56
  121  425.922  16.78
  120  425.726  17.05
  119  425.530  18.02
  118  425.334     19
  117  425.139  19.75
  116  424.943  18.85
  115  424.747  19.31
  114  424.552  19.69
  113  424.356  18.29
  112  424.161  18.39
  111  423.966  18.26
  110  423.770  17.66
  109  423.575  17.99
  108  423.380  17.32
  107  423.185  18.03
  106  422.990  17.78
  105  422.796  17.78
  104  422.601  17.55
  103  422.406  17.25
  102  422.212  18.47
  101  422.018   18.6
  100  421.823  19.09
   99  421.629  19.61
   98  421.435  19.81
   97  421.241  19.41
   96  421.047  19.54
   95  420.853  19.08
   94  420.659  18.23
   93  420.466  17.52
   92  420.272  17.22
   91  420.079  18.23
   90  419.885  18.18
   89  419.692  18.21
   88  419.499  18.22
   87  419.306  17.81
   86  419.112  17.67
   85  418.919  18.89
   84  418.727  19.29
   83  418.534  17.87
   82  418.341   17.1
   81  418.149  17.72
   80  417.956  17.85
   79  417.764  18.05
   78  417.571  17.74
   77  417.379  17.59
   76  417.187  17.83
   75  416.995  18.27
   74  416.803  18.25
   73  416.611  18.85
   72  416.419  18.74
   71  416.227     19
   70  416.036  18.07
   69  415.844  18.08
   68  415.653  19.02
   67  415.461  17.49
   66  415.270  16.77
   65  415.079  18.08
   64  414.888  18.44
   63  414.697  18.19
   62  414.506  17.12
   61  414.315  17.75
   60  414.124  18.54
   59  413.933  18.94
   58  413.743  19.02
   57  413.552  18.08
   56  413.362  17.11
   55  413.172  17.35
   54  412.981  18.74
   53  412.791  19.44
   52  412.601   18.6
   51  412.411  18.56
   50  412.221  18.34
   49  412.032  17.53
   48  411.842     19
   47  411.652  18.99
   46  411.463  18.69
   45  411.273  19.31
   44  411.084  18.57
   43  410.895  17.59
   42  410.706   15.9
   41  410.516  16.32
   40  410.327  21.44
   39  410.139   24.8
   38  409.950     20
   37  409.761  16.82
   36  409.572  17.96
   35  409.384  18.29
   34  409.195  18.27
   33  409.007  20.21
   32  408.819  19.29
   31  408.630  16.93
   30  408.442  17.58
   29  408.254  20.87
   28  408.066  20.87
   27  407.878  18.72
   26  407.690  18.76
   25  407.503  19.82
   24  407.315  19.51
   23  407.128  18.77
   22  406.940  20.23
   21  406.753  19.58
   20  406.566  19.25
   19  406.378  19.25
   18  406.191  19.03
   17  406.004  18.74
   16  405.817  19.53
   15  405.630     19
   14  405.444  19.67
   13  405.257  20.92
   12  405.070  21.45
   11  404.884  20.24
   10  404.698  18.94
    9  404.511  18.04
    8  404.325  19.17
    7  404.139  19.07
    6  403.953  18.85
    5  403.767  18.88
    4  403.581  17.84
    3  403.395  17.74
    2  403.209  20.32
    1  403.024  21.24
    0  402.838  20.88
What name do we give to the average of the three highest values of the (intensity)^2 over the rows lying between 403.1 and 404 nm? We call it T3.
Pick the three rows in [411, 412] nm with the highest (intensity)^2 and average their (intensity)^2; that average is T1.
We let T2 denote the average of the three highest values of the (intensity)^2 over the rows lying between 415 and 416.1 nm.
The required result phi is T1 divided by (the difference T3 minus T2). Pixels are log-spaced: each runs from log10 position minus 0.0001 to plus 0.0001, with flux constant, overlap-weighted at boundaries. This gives 10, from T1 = 365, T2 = 339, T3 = 375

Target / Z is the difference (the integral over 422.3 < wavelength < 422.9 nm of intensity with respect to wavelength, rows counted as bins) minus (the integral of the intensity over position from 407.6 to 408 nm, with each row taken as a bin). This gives 3.0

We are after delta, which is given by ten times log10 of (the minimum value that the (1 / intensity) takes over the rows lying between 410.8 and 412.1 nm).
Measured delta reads -12.9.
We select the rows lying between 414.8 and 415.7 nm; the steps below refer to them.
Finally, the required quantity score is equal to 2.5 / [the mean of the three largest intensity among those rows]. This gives 0.1350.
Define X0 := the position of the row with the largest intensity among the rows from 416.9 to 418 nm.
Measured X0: 416.995 nm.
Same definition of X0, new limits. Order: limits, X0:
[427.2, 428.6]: 427.888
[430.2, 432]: 431.848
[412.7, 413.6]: 412.791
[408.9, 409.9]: 409.007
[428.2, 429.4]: 428.283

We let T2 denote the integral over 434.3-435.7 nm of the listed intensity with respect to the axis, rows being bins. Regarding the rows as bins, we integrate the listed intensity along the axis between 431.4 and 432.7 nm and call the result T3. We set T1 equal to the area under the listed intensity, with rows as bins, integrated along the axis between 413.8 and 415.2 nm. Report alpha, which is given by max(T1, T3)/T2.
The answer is 1.06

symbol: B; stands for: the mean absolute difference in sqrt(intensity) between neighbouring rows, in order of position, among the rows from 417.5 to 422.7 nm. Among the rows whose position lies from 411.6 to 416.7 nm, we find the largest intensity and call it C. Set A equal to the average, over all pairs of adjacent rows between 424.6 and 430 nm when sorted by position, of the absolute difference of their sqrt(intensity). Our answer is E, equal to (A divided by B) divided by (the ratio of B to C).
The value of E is 463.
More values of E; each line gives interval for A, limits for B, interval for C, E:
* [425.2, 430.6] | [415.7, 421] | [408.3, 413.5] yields 715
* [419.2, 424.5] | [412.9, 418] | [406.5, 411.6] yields 252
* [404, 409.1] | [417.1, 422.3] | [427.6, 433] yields 779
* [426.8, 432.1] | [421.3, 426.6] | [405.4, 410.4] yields 442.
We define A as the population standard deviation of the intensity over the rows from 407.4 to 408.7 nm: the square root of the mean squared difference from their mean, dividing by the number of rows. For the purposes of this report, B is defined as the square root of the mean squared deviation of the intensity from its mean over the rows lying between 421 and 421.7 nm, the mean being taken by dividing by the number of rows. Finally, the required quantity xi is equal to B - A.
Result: -1.3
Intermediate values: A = 1.42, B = 0.14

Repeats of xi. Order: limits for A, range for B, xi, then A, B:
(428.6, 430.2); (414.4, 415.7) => 0.4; 0.28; 0.73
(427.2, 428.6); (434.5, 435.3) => -0.9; 1.04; 0.12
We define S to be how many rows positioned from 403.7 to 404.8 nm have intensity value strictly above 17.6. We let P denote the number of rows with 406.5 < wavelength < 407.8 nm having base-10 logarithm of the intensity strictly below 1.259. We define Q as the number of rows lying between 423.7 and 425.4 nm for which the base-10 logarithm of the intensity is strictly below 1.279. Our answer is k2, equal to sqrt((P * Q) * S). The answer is 0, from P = 0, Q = 6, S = 6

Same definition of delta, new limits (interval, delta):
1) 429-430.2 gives -12.4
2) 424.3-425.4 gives -13.0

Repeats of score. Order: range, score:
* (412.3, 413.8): 0.1311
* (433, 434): 0.1346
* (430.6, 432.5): 0.1385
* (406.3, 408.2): 0.1231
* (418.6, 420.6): 0.1330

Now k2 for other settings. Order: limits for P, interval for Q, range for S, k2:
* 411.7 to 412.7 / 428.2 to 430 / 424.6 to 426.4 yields 7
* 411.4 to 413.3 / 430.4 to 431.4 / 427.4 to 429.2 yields 6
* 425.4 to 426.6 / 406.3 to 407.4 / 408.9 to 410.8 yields 5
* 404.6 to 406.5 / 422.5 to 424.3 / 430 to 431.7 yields 0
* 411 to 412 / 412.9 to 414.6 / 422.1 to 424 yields 0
